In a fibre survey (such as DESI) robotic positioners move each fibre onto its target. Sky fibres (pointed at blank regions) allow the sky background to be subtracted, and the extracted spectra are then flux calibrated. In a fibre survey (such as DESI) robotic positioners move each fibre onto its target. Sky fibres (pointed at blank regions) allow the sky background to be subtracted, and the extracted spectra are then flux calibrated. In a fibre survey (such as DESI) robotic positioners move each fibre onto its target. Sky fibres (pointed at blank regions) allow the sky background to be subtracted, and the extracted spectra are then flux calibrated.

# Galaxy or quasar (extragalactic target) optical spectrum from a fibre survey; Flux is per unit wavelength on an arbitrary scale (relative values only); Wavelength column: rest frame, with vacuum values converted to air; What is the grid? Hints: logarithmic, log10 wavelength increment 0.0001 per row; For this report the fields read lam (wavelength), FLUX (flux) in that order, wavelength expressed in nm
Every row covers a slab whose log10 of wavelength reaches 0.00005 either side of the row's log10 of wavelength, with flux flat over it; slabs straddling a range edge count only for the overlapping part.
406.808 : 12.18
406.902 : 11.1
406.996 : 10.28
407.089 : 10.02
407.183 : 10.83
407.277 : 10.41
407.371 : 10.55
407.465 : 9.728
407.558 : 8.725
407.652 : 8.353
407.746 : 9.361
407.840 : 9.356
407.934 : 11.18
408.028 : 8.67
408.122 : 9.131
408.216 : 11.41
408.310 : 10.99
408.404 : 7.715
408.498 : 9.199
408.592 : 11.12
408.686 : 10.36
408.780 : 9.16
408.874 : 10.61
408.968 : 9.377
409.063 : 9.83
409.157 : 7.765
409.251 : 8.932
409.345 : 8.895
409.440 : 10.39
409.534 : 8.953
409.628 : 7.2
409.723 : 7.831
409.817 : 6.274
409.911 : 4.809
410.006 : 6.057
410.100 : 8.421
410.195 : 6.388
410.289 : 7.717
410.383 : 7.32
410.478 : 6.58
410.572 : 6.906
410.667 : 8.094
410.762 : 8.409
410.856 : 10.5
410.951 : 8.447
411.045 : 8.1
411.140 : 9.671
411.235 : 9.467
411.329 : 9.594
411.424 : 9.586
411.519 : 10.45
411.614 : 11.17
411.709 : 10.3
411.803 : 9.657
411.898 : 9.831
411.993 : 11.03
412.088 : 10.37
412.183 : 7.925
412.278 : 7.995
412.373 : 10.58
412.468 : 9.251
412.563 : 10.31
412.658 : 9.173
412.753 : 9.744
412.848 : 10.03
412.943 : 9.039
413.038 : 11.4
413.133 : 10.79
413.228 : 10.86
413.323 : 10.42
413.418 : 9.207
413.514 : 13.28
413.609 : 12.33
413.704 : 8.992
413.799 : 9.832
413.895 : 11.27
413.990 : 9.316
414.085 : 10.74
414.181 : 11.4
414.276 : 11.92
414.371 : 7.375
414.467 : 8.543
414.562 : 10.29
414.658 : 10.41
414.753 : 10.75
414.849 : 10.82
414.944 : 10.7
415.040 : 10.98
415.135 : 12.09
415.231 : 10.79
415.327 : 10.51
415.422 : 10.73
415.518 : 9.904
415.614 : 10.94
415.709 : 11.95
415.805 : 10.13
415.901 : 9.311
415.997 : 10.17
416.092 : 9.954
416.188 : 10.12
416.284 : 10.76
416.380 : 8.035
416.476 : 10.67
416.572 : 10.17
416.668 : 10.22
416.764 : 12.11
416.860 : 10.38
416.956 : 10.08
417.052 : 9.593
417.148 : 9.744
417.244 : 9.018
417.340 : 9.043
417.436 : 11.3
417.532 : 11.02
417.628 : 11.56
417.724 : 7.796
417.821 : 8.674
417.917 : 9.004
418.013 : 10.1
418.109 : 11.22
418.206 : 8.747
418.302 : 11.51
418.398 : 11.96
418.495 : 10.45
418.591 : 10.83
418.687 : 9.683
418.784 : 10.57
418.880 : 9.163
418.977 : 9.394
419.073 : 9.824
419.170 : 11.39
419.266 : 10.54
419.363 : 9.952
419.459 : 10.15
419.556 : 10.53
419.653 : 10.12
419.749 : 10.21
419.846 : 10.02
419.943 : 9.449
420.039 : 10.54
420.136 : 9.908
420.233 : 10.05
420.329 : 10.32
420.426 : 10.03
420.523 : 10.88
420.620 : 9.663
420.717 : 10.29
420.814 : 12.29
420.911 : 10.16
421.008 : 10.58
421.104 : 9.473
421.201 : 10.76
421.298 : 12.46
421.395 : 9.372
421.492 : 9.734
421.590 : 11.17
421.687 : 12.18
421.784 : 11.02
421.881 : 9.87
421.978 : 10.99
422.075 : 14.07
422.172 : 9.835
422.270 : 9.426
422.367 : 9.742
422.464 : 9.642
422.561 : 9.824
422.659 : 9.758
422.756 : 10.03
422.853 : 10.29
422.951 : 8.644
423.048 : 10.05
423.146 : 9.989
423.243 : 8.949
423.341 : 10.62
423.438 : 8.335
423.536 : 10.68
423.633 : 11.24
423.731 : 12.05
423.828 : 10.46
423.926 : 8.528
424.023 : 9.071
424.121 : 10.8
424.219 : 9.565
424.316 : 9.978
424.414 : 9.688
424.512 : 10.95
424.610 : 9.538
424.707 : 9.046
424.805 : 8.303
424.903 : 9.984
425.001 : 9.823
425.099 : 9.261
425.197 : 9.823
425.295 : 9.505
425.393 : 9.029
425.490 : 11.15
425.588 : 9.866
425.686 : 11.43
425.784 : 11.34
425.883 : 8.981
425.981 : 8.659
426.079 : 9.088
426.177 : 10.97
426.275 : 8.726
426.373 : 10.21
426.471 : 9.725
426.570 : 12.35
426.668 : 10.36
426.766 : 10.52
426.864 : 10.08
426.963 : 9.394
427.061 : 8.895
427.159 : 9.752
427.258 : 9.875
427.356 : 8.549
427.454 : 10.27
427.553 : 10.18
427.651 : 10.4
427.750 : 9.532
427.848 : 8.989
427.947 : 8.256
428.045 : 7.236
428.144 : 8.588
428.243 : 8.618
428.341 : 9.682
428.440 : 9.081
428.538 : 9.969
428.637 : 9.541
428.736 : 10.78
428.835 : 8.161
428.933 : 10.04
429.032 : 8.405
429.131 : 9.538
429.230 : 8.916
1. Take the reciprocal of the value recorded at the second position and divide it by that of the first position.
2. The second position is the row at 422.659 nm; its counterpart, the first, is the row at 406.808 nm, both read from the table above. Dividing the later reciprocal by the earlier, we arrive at 1.25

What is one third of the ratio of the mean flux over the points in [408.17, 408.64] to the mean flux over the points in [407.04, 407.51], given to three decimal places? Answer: 0.326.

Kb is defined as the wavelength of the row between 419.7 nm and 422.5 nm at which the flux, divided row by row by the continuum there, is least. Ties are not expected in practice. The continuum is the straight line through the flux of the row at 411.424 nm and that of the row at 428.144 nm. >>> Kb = 419.943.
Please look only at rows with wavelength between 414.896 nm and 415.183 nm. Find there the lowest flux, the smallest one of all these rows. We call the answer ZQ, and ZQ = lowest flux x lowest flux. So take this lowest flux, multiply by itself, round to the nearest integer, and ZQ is 114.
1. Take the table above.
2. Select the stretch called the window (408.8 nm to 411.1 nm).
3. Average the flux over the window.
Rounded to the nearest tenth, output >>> 8.1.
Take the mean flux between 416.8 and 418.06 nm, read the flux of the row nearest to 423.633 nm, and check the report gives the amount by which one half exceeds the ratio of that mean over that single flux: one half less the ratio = -0.37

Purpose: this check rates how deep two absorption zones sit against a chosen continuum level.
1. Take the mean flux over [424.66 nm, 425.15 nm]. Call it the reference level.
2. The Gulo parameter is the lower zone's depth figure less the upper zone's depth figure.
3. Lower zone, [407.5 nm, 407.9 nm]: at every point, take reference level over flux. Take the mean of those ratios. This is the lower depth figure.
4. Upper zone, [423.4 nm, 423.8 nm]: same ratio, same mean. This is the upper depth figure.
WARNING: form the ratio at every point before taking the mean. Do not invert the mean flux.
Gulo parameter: 0.14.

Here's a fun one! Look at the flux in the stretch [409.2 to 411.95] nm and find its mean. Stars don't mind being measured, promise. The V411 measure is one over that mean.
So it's 0.118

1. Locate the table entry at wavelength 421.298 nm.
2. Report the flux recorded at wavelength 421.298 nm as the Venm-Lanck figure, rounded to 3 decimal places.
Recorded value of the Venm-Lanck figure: 12.460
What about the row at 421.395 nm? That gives 9.372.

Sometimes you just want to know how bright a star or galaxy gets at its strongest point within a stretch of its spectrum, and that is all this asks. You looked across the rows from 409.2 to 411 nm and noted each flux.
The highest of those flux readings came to 10.5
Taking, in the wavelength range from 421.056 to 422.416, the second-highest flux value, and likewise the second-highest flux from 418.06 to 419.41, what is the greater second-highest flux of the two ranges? 12.5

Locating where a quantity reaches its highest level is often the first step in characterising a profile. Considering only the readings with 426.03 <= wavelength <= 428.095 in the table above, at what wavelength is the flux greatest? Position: 426.570 nm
